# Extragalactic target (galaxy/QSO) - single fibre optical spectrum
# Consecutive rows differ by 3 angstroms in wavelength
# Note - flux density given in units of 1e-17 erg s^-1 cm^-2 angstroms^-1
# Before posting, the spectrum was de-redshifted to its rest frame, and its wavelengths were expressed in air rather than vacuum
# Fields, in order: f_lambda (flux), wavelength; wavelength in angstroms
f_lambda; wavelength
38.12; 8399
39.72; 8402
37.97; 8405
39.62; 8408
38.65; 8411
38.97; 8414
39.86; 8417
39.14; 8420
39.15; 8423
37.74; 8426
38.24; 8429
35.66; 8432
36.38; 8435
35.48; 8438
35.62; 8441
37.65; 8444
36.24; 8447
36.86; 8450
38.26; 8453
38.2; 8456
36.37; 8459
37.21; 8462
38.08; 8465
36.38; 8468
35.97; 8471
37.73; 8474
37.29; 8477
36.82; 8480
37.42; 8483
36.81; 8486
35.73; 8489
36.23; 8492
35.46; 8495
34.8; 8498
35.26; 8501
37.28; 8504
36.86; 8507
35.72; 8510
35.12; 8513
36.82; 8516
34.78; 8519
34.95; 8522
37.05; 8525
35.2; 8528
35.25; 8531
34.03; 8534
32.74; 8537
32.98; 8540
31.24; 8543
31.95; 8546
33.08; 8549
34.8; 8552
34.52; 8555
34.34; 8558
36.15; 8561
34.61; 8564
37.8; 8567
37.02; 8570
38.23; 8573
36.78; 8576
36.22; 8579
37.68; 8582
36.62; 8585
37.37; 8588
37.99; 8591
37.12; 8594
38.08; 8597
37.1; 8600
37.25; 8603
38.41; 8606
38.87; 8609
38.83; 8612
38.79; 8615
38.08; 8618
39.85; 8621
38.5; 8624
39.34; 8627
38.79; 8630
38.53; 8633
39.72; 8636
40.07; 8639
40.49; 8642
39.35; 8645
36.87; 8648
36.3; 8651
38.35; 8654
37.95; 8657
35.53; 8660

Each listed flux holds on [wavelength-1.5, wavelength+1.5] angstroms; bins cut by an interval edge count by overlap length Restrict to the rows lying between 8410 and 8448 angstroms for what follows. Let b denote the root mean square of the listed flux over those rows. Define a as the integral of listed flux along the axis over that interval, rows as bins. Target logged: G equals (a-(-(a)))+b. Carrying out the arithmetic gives 2895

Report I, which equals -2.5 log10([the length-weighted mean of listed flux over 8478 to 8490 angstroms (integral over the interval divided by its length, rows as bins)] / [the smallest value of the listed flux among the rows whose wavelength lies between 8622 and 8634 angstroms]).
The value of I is 0.050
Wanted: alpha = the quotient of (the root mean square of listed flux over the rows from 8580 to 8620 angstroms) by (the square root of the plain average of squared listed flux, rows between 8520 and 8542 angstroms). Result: 1.094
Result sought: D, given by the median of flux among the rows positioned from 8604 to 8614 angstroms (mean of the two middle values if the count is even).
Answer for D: 38.8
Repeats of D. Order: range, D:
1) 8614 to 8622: 38.8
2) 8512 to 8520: 35.1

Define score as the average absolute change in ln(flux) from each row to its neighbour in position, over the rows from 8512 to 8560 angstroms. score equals 0.032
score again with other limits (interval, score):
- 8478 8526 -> 0.028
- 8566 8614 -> 0.022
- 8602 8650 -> 0.022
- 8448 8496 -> 0.024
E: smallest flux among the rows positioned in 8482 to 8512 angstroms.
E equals 34.8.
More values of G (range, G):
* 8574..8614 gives 3045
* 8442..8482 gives 3009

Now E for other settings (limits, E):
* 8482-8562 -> 31.24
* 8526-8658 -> 31.24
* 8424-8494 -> 35.48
